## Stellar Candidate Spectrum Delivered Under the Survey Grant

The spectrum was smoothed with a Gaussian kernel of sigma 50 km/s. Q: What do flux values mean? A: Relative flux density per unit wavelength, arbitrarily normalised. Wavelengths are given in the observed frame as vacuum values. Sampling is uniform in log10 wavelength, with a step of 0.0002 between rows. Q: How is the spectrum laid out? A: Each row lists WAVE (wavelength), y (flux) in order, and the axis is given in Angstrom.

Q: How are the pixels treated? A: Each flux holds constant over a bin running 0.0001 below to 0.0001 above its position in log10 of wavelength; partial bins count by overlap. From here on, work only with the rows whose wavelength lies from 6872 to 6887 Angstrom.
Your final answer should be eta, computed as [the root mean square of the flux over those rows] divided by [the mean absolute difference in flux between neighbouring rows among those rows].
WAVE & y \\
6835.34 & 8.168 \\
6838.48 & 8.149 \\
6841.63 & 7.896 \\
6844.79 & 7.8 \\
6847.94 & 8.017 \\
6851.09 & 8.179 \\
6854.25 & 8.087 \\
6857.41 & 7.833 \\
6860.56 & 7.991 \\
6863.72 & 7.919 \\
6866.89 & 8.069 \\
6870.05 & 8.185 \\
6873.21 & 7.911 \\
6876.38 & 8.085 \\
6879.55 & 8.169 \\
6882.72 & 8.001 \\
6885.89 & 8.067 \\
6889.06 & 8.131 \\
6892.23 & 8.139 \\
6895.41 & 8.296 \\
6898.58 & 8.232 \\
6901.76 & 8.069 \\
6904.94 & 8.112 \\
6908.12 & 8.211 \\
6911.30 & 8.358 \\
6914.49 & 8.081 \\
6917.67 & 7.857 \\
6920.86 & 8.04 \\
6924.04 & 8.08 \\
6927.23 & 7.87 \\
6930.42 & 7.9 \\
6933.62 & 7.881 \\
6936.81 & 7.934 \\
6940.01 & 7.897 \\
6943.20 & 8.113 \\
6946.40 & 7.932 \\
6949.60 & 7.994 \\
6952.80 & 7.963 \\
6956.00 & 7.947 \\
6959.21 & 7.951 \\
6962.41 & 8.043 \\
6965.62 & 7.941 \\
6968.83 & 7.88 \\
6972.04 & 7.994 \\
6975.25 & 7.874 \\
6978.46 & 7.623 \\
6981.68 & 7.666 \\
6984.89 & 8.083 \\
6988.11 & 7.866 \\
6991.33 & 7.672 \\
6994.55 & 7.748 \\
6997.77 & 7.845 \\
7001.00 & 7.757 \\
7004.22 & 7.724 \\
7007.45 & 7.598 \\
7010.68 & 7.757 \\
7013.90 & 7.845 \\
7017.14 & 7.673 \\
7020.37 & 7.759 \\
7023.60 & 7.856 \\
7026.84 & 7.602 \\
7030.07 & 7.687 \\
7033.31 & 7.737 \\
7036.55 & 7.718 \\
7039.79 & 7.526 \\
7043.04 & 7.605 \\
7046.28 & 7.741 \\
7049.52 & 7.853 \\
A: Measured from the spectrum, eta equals 65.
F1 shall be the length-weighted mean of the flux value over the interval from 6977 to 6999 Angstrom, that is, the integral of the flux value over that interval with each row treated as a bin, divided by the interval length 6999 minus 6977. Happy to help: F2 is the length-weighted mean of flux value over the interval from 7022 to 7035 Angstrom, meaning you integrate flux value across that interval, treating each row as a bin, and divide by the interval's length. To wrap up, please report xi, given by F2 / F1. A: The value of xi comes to 0.99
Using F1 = 7.79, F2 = 7.72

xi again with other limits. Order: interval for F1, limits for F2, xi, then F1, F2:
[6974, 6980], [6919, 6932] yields 1.03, 7.75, 7.97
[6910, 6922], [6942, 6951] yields 0.99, 8.08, 8.01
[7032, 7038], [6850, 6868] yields 1.04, 7.73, 8.00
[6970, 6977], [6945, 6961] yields 1.00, 7.93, 7.96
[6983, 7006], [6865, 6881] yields 1.03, 7.81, 8.08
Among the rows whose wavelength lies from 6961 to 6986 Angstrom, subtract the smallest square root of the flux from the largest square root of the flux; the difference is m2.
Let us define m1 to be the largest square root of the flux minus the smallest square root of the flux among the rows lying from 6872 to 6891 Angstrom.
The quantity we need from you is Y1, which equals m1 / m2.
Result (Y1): 0.55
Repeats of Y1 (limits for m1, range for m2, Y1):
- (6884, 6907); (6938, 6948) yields 1.05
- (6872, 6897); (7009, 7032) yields 1.48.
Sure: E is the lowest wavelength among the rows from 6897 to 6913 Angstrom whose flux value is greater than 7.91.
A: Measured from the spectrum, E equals 6898.58 Angstrom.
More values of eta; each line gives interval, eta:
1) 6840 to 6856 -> 56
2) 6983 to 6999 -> 54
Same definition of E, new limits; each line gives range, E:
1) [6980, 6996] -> 6984.89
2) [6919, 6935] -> 6920.86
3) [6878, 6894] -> 6879.55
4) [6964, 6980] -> 6965.62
